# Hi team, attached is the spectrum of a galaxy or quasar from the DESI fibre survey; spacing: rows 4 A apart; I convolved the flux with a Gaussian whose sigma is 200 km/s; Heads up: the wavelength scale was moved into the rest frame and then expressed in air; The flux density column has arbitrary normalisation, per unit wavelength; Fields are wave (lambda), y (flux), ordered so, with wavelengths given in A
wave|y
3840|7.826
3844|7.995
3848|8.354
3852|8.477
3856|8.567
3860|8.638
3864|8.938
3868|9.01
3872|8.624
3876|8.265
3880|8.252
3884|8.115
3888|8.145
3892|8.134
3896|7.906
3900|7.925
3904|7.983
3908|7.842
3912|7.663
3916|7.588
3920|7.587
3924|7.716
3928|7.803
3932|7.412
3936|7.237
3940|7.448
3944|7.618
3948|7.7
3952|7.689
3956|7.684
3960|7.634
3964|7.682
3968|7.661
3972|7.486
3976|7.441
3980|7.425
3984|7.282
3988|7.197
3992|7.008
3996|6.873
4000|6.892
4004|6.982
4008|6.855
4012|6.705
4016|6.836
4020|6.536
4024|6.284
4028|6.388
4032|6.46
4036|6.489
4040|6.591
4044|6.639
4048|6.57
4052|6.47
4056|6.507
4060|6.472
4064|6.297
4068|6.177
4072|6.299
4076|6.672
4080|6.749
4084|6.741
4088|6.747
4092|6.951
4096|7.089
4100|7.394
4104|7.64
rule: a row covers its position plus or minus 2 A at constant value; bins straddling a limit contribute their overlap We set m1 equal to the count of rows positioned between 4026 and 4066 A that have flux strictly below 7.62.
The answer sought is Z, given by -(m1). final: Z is -10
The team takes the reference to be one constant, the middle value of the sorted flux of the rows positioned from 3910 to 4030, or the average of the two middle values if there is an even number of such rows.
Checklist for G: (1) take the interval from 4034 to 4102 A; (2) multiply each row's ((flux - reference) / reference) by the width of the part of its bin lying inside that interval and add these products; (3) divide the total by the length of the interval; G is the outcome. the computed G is -0.11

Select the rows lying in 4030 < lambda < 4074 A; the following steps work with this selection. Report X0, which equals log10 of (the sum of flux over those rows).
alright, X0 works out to 1.85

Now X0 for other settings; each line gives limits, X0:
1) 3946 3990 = 1.92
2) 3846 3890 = 1.97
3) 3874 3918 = 1.94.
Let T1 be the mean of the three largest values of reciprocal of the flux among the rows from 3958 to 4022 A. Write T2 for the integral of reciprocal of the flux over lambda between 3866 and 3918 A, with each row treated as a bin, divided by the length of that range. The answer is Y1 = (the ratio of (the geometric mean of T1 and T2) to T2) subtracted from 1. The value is -0.10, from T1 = 0.149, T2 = 0.124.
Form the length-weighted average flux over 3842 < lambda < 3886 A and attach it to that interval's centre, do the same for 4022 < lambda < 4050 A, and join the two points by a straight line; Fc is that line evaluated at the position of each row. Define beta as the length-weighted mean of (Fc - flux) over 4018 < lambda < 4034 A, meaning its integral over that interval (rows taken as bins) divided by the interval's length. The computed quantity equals 0.2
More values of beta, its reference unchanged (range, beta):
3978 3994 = -0.2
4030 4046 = -0.1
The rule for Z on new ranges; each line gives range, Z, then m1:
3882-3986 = -10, 10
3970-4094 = -31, 31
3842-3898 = 0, 0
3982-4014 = -8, 8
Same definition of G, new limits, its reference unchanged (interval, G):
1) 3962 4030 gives -0.05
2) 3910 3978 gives 0.02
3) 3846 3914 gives 0.11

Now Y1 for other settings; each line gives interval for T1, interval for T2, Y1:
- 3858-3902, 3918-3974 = 0.02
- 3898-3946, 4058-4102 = 0.05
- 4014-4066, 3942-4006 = -0.08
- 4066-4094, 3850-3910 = -0.14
